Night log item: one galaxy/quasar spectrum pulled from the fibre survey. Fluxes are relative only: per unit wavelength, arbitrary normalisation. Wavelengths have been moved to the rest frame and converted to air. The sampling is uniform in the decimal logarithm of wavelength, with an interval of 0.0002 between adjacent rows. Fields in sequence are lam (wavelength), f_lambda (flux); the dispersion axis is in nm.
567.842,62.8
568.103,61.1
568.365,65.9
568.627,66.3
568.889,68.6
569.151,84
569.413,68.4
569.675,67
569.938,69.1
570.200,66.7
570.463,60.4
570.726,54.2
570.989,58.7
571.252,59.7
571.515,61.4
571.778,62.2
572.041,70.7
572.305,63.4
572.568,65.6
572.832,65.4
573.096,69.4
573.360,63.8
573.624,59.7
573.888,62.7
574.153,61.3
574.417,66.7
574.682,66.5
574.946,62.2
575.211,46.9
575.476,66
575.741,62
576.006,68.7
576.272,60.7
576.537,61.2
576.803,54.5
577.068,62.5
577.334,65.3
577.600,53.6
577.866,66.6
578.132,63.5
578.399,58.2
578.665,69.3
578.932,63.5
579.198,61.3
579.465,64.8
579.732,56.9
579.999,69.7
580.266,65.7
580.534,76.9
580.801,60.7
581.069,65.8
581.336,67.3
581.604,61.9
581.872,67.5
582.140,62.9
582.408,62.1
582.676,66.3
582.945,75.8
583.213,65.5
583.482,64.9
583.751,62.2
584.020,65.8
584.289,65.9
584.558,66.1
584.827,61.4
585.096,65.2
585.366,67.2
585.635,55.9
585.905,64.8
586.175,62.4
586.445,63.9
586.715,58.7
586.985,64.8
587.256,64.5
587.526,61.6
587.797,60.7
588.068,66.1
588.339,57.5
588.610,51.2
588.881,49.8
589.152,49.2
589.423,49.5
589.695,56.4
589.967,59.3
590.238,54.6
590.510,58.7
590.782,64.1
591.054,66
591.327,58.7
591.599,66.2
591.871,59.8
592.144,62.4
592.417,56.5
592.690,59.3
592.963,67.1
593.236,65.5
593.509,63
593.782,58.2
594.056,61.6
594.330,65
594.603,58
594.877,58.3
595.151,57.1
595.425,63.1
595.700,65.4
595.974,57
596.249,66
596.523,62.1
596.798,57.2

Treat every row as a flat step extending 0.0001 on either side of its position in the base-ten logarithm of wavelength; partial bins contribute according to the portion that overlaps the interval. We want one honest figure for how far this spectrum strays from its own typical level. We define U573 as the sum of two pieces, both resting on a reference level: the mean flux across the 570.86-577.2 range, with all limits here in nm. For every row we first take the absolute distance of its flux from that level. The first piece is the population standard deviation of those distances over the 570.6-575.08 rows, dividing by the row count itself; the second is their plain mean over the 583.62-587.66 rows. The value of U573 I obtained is 5.1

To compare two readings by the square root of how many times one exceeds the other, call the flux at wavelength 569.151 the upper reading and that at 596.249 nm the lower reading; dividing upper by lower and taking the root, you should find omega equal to 1.128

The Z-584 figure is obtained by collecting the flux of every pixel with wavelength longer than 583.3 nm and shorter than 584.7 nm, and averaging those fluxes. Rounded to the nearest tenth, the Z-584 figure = 65.0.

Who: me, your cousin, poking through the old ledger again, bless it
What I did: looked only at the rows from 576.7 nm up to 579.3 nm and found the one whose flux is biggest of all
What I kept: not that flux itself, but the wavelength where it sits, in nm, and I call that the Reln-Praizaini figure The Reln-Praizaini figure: 578.665 nm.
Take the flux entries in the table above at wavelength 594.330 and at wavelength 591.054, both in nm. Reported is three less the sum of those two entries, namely -128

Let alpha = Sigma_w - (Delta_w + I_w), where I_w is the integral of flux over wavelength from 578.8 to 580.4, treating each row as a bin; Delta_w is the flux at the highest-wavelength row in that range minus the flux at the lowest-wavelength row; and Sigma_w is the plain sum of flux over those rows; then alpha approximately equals 278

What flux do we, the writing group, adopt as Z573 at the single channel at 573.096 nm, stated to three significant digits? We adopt 69.4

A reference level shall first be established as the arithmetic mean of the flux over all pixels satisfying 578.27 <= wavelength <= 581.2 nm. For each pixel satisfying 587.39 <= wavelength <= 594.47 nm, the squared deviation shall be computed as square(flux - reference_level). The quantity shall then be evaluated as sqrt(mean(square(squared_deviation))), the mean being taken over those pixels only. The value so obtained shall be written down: 94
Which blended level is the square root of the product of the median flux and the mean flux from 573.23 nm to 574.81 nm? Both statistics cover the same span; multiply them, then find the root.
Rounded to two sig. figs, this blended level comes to 63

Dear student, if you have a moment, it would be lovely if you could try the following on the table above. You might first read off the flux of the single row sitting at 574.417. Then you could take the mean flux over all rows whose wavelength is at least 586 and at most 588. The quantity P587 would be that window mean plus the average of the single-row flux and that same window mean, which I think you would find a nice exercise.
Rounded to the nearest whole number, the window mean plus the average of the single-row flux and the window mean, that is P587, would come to 127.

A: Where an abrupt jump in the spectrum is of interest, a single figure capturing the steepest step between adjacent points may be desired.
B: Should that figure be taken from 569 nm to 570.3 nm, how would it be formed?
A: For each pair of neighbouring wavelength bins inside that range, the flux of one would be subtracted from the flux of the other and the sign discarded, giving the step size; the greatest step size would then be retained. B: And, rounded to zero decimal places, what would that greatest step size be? 16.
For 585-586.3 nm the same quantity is 11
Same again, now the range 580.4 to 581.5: 16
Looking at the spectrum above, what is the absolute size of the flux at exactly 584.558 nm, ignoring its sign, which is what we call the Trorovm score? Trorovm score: 66.1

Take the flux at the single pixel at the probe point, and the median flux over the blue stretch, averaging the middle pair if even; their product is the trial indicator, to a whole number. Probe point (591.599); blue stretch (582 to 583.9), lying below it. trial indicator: 4296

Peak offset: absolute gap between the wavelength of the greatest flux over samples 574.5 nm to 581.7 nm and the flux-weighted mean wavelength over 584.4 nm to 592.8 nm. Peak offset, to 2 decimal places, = 8.02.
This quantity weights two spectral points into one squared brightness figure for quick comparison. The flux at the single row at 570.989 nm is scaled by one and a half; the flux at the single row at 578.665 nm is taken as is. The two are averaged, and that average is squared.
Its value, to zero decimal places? 6190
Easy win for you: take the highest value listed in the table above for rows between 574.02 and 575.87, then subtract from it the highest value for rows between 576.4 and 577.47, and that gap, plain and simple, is 1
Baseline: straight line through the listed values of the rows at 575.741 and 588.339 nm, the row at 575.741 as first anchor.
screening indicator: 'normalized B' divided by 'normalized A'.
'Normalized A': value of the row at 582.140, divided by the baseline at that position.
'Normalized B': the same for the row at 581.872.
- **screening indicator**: 1.07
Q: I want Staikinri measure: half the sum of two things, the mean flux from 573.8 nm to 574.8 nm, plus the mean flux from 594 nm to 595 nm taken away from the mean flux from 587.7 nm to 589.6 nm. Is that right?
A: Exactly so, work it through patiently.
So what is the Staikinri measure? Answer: 29.2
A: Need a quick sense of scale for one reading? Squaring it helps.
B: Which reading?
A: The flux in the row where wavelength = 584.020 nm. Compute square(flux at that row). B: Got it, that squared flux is 4330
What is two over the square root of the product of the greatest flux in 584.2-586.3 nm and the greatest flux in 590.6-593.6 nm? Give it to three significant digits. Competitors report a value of 0.0298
